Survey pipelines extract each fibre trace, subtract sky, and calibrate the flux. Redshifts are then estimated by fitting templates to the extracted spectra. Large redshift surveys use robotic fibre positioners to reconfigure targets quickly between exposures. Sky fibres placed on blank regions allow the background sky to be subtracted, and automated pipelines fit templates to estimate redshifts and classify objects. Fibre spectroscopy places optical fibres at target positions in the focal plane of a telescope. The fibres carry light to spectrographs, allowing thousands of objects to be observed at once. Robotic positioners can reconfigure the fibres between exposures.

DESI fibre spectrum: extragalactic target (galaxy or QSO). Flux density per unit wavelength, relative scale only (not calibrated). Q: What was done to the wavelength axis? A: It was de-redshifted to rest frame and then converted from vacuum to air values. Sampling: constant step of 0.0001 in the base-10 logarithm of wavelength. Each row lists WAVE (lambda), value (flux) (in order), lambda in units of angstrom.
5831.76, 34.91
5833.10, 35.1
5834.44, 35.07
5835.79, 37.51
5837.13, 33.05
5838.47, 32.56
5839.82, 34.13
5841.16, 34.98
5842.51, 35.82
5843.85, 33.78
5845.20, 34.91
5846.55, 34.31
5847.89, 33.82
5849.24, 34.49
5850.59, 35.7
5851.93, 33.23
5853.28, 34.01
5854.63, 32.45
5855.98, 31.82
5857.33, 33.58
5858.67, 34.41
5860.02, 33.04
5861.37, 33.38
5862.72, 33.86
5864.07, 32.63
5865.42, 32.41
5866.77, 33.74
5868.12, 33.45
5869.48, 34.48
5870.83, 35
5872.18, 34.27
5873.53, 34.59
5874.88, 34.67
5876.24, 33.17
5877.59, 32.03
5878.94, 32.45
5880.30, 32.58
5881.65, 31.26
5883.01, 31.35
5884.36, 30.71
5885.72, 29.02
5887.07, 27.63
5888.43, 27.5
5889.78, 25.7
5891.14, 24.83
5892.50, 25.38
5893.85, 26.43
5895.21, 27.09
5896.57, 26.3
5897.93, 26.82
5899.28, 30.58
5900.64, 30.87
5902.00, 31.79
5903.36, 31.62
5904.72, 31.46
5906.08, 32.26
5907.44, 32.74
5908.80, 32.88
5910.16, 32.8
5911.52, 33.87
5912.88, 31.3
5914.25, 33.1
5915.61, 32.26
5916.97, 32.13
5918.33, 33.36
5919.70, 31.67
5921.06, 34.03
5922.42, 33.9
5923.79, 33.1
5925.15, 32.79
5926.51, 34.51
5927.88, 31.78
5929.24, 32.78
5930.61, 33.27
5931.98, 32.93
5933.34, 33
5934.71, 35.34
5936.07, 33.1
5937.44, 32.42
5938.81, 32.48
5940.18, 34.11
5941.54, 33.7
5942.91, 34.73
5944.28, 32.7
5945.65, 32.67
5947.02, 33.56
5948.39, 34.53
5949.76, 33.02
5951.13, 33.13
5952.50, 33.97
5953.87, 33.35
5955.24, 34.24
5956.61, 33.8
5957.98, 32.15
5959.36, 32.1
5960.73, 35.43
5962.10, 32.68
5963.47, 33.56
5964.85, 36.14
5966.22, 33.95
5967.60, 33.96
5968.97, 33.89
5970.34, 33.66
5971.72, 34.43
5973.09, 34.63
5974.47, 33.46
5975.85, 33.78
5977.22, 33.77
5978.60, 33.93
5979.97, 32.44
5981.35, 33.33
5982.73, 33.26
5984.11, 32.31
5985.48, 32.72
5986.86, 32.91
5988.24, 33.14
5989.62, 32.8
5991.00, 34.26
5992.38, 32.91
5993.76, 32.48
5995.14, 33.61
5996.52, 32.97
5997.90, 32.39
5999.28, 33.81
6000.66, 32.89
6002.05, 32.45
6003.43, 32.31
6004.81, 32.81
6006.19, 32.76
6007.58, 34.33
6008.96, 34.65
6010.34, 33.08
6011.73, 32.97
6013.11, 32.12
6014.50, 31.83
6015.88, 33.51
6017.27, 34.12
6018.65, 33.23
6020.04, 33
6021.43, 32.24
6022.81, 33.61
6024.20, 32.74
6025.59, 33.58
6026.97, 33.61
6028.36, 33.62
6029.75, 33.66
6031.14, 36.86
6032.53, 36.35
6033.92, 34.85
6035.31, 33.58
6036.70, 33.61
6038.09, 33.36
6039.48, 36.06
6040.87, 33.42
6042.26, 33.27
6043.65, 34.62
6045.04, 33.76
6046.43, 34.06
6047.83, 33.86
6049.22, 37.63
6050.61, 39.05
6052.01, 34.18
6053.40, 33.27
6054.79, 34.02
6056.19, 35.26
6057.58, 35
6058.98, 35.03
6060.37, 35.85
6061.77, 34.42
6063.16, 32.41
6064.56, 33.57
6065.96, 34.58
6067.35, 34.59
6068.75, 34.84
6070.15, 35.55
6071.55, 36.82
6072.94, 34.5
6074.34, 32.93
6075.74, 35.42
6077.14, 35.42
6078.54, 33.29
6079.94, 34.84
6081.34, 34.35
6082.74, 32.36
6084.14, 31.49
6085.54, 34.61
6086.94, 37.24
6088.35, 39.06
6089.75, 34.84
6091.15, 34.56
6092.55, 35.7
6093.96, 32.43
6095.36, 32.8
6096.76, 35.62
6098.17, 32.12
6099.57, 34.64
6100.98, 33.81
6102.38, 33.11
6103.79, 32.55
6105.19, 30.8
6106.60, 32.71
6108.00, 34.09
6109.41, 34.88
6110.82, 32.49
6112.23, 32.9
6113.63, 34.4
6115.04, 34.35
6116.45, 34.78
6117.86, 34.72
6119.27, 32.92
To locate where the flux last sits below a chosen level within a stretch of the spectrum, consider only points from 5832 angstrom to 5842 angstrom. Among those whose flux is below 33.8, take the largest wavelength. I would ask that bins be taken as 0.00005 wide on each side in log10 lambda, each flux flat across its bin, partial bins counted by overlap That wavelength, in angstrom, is 5838.47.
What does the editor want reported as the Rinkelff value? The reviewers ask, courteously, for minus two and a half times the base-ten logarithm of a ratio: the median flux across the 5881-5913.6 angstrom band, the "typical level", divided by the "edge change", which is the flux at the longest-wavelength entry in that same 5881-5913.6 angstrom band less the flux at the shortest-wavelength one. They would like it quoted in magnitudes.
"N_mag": -7.2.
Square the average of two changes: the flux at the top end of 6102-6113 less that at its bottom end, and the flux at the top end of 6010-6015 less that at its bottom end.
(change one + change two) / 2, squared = 0.5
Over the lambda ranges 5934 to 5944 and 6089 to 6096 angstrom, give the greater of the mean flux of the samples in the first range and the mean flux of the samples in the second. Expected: 34.1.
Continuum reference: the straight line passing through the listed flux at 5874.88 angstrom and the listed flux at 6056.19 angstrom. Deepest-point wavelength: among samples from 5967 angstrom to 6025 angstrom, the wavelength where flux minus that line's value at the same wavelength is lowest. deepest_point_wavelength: 6014.50 angstrom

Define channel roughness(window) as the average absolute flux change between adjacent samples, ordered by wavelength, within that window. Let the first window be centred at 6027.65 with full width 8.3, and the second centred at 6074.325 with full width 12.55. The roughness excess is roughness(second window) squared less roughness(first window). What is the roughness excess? 1.4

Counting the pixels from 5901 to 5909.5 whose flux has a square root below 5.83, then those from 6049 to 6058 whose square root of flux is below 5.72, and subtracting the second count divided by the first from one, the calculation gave 1.0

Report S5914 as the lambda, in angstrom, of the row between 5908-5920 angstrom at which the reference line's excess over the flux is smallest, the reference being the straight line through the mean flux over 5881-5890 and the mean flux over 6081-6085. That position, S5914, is 5911.52 angstrom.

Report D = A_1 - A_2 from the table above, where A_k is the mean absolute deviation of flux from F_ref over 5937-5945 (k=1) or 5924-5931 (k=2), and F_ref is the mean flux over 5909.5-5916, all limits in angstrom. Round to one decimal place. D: 0.1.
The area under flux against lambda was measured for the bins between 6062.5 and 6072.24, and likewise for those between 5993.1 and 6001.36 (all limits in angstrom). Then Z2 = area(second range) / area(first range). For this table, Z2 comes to 0.81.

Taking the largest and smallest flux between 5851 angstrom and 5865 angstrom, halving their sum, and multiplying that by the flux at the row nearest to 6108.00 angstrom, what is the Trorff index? 1129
